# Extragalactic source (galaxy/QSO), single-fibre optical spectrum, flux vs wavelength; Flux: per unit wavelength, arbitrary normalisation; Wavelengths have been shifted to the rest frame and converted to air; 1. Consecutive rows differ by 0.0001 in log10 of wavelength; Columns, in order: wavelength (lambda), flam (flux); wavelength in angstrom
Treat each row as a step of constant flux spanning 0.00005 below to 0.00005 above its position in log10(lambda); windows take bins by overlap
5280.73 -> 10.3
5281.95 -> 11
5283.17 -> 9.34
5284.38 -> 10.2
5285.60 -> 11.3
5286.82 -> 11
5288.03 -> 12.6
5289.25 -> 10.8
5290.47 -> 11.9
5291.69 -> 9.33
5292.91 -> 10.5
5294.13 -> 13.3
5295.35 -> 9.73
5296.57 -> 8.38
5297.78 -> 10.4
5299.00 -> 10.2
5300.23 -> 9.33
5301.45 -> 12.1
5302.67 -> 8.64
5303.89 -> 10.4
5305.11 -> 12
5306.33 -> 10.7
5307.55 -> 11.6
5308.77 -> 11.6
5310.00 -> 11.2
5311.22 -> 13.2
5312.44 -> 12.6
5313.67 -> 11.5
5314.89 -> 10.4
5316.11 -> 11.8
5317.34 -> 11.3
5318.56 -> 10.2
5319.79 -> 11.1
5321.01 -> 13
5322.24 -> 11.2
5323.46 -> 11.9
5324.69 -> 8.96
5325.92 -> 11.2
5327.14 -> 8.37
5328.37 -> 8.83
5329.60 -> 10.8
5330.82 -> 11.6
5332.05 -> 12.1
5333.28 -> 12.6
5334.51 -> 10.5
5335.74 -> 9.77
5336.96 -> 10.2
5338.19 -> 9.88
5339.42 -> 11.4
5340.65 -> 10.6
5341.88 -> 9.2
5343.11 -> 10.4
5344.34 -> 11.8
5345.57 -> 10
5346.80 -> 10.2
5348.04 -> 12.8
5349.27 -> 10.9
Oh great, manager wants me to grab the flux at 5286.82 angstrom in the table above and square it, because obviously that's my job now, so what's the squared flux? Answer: 121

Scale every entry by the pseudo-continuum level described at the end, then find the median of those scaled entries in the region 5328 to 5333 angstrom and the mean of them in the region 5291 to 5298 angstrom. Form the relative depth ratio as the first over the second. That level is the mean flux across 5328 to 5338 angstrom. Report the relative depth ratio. 1.09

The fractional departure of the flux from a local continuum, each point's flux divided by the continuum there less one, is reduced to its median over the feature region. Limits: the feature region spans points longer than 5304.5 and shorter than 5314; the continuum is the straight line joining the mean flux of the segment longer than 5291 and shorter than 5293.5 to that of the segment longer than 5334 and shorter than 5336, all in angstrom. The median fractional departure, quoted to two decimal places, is 0.16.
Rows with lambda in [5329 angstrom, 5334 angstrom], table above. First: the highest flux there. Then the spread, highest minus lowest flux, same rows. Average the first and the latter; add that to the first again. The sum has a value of 19.8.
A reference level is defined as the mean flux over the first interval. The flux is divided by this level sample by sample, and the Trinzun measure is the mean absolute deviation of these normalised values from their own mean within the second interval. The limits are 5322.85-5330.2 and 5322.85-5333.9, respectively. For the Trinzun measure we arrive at 0.13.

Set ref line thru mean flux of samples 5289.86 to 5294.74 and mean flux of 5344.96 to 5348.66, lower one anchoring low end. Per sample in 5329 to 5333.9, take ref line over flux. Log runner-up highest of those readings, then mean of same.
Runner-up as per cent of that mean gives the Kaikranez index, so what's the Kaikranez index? 101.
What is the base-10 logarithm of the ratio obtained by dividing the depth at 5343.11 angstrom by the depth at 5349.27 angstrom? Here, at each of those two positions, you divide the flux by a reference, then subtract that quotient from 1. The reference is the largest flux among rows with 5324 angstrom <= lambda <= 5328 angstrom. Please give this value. 0.43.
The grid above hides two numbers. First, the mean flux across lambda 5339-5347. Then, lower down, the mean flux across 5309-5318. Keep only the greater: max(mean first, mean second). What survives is 11.7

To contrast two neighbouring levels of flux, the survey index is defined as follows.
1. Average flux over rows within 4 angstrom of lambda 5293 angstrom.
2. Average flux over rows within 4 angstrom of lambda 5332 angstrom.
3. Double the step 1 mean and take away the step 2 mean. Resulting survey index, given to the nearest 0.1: 10.2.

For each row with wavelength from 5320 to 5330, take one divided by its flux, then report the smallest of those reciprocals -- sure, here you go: 0.0769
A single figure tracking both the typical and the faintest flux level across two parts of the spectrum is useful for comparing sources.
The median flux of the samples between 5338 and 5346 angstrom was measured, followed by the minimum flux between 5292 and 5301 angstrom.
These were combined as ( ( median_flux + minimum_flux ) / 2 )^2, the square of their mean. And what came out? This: 88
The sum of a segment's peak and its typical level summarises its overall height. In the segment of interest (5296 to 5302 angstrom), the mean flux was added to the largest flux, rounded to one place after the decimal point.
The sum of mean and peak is 22.2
